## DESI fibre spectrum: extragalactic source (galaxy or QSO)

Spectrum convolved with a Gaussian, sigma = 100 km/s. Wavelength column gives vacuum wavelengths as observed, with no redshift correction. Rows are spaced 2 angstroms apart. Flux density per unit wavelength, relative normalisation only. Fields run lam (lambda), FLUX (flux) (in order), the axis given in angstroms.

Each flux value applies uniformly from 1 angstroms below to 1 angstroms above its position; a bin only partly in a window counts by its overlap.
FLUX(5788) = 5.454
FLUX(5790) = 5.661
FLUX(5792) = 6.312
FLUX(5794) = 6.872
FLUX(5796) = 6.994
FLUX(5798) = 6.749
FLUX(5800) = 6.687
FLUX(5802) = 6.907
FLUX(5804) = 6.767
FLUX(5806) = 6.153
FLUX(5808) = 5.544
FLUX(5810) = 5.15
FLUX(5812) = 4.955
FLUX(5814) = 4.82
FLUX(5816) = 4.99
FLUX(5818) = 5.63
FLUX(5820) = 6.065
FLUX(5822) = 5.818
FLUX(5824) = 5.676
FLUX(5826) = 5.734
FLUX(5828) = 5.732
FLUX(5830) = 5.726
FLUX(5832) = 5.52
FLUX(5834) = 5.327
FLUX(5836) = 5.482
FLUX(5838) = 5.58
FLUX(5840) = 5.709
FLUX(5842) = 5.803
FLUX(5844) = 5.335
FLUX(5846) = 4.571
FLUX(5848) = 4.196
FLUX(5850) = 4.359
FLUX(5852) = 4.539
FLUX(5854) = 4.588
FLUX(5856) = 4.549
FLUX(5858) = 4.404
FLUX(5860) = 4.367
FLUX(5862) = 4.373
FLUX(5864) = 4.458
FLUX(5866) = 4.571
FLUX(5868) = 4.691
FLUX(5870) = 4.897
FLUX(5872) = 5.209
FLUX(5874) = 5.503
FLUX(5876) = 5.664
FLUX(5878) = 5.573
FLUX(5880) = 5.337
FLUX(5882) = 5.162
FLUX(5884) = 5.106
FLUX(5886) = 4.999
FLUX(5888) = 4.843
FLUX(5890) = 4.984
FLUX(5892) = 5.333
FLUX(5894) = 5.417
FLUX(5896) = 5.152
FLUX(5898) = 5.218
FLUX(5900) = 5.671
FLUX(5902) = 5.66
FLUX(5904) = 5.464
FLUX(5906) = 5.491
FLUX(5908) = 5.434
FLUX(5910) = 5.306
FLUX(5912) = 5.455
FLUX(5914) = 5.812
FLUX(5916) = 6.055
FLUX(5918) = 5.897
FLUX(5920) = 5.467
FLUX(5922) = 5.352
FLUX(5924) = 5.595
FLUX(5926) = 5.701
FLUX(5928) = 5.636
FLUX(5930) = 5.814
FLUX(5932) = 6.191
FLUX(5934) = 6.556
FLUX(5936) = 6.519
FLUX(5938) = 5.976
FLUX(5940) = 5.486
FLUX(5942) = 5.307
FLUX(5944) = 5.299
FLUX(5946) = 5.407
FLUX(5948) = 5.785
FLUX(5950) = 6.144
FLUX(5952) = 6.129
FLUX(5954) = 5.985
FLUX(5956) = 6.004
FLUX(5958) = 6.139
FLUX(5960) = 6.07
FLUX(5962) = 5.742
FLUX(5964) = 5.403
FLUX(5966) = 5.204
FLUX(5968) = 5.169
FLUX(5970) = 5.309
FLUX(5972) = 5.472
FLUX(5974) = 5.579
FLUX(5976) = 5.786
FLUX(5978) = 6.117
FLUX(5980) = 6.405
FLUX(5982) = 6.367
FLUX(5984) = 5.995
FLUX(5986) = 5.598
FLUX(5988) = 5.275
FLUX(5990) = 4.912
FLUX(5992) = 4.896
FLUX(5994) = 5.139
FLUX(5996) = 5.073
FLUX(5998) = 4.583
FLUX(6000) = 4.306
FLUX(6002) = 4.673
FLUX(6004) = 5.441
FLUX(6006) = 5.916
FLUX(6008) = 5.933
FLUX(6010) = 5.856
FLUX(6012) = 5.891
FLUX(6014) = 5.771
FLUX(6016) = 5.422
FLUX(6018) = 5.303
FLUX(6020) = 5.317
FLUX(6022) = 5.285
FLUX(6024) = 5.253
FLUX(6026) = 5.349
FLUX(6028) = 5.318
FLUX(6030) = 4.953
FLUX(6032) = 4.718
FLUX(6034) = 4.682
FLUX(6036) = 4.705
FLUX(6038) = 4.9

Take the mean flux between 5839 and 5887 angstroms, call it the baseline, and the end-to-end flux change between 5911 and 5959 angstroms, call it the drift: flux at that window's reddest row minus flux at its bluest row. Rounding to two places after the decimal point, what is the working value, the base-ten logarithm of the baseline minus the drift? 0.63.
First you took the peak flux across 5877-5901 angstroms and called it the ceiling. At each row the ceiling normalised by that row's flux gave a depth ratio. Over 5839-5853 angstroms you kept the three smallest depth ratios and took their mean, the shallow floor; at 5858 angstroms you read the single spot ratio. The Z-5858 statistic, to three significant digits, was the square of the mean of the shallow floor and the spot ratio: 1.32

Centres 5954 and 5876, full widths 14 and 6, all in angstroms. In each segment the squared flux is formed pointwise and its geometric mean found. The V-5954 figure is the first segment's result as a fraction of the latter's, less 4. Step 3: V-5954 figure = -2.83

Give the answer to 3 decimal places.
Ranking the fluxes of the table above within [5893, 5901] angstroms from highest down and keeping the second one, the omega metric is 5.417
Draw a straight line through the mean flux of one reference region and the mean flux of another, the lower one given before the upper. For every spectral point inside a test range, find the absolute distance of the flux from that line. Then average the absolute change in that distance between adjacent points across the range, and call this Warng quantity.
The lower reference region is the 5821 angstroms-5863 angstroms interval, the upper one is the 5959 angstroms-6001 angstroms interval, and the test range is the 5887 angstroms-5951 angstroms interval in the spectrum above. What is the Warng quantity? 0.194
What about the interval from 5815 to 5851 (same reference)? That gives 0.213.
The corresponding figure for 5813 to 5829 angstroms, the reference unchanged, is 0.224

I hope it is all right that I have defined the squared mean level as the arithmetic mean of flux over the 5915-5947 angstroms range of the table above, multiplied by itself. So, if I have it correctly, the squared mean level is 33.2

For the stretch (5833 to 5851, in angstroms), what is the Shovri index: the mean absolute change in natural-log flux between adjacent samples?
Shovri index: 0.056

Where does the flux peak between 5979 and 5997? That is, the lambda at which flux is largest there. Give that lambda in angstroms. 5980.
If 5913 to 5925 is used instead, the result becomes 5916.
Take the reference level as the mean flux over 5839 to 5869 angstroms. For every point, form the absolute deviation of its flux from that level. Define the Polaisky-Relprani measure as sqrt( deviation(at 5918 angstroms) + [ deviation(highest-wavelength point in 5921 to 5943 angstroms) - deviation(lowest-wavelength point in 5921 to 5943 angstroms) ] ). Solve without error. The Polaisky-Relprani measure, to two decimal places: 1.07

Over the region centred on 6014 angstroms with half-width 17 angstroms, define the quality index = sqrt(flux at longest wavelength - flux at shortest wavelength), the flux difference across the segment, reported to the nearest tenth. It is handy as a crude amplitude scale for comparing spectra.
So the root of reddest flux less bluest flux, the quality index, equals 0.6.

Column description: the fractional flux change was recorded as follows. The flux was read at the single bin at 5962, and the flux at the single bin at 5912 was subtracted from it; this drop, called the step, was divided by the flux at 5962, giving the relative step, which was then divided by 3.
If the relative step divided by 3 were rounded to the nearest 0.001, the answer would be 0.017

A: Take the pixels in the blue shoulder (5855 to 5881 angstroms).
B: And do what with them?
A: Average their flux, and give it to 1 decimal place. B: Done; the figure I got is 4.9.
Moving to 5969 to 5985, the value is 5.9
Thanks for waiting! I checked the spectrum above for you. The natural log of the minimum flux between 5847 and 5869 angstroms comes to 1.43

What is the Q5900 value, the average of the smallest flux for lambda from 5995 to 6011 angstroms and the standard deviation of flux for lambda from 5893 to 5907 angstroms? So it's 2.25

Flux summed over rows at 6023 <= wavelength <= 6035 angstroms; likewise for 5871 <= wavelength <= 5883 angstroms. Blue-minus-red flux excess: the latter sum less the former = 2.2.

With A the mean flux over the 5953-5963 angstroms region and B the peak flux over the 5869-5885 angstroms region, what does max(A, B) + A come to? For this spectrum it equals 12.0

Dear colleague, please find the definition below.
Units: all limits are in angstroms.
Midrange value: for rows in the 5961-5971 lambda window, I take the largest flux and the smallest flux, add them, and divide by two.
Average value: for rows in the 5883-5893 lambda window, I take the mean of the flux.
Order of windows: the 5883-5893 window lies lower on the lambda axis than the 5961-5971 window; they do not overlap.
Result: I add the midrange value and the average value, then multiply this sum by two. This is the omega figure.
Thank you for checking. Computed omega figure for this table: 21.0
